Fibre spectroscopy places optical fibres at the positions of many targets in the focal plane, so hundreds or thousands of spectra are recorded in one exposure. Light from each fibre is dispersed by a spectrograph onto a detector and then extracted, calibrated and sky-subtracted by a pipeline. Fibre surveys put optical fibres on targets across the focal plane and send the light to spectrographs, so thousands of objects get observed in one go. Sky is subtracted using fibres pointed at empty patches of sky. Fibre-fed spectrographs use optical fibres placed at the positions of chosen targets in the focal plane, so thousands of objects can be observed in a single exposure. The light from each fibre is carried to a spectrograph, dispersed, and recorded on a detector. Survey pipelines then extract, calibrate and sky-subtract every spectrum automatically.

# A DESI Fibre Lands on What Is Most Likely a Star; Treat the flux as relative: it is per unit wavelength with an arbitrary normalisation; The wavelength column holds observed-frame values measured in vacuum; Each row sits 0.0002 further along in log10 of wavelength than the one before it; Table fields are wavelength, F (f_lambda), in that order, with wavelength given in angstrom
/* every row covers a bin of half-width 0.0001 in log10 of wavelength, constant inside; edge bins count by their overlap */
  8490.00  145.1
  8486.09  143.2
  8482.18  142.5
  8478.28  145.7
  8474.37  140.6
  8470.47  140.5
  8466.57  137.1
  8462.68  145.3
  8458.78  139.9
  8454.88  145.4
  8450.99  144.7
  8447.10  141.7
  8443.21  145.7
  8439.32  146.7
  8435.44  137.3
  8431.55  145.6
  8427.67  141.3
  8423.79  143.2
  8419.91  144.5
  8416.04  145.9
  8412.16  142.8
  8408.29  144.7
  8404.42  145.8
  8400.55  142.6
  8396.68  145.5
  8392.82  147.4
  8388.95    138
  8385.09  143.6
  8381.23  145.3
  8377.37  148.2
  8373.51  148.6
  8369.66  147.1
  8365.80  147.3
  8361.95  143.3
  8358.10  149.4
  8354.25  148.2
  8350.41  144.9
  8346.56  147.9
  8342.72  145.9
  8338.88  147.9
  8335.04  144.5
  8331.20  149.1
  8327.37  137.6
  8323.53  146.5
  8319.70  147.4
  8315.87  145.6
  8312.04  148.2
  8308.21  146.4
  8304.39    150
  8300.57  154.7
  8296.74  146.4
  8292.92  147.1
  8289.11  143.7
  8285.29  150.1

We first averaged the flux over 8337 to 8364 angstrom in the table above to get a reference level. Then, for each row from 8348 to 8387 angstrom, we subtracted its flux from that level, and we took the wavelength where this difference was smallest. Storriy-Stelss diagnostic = 8358.10 angstrom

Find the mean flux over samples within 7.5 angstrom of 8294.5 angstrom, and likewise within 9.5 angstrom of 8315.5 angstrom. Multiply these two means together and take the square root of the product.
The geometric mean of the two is 147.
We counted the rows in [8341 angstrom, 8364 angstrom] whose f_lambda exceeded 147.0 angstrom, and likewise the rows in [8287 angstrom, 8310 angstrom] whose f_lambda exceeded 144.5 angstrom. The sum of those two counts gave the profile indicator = 8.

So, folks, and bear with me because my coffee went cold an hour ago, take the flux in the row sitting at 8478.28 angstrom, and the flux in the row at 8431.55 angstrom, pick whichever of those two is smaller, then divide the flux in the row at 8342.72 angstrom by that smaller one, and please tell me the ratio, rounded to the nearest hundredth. 1.00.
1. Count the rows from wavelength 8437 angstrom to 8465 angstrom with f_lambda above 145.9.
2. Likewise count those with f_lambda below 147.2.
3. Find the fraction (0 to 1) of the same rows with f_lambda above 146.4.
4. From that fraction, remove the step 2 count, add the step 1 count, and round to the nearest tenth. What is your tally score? -5.9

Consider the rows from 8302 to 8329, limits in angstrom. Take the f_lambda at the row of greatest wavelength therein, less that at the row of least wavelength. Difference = -12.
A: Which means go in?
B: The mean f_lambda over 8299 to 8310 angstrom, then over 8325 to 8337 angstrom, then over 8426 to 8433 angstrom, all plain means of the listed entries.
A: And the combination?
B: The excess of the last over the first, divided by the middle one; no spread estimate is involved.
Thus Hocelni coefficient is -0.048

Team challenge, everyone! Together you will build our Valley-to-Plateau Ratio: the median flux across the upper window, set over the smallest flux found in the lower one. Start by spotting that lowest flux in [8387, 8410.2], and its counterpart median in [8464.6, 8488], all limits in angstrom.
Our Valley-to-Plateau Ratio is 1.03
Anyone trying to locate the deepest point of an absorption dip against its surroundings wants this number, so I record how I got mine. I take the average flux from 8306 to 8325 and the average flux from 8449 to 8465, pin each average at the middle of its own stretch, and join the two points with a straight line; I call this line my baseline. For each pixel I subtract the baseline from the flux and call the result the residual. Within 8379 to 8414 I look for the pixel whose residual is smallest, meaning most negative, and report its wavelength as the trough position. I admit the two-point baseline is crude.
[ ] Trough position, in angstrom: 8388.95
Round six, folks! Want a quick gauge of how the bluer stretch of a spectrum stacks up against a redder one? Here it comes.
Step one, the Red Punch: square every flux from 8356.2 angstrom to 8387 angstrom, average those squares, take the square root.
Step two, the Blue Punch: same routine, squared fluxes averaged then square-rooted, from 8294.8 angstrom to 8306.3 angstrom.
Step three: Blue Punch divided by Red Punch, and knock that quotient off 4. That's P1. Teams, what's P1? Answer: 2.974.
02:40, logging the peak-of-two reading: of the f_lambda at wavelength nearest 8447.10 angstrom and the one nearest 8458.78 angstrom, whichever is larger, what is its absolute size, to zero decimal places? 142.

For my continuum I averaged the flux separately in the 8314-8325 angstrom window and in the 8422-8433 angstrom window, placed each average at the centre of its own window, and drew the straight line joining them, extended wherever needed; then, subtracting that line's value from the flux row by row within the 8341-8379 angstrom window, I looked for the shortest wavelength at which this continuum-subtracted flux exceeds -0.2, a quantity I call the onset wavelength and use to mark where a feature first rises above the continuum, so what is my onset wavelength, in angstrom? 8342.72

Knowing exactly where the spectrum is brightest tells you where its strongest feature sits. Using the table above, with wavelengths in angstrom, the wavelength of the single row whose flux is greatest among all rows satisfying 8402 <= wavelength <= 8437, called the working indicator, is 8416.04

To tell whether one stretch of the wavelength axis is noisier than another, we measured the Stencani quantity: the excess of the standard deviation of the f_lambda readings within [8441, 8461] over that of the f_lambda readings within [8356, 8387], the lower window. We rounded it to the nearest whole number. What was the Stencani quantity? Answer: 0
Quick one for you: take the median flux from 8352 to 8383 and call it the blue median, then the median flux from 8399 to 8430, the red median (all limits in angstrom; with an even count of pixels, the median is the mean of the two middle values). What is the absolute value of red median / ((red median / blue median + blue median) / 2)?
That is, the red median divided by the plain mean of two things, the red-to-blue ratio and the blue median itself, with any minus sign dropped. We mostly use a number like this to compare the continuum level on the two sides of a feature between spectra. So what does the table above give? 1.93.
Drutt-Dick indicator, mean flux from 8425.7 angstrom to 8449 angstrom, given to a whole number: 143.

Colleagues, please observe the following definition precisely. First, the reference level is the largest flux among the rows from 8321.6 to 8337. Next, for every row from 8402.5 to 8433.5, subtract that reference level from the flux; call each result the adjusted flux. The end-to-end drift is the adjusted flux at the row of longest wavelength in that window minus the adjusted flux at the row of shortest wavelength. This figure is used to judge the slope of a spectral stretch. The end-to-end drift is -0.2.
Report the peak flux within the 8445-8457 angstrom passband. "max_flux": 145.4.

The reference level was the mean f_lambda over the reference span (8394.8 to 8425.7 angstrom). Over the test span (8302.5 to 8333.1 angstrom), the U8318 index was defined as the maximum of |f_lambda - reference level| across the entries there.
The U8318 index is 6.8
